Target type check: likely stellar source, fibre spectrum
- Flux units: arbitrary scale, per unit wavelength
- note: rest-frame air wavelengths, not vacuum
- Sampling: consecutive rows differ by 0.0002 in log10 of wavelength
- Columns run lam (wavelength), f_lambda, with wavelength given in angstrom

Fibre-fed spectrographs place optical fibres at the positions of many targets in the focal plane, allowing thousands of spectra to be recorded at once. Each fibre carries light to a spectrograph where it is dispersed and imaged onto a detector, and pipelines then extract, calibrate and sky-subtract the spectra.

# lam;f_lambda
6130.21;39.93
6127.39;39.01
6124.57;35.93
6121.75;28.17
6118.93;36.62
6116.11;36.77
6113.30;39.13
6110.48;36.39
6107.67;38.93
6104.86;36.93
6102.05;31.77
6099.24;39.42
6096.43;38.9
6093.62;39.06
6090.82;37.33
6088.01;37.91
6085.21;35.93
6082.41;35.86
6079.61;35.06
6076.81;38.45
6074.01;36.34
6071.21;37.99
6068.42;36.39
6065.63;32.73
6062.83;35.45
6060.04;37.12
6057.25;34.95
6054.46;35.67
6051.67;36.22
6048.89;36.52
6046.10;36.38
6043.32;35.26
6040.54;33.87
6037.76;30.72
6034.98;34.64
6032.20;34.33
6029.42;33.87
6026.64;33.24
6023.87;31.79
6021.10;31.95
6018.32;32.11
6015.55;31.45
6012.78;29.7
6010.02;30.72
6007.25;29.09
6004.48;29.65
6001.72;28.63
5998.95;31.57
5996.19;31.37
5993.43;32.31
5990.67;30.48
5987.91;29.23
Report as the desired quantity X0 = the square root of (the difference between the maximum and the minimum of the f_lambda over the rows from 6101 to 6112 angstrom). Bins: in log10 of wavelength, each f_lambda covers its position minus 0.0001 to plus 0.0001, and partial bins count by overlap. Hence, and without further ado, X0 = 2.68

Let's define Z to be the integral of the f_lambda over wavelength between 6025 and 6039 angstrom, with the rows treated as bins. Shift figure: 467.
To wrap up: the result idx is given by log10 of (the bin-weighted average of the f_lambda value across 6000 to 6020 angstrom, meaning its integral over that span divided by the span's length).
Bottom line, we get 1.48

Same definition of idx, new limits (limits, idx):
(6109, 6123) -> 1.55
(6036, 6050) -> 1.54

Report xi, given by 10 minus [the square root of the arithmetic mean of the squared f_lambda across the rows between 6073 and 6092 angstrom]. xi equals -26.7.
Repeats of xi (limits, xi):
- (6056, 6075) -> -25.9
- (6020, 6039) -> -23.0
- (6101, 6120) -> -26.7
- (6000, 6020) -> -20.2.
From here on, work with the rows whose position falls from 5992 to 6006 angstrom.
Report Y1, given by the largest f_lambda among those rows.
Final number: 32.31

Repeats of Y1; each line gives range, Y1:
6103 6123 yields 39.13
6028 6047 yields 36.38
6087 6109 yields 39.42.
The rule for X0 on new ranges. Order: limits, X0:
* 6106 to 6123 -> 3.31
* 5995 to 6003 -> 1.71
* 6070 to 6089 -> 1.84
